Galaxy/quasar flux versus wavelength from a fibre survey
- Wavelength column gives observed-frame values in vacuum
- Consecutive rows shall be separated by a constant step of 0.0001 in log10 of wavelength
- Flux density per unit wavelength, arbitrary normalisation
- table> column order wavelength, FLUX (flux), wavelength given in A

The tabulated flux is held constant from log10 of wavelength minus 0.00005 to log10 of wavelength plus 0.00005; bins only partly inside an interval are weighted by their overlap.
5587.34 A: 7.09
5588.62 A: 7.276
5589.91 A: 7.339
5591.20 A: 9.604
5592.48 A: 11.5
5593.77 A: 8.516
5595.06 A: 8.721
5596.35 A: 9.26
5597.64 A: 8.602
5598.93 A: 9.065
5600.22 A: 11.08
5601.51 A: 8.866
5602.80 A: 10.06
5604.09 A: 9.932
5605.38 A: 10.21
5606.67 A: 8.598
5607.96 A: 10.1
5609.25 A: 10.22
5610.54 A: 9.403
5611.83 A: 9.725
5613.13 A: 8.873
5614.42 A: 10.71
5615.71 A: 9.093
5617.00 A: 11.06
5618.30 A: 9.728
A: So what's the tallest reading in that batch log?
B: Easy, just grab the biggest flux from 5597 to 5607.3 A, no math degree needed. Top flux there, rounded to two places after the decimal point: 11.08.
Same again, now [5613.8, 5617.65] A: 11.06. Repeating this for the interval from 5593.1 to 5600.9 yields 11.08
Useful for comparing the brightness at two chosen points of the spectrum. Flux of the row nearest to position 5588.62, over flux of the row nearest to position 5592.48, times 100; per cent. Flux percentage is 63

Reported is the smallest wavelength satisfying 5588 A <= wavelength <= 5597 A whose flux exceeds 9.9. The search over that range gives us 5592.48 A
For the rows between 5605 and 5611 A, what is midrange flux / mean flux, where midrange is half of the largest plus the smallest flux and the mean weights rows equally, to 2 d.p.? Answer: 0.97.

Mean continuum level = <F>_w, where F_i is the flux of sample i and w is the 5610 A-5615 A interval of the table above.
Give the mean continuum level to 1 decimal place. 9.7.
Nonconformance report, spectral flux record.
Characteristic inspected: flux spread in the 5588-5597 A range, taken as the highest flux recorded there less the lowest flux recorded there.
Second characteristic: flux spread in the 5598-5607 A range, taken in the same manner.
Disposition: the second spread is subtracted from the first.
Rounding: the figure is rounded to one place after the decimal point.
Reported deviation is 1.7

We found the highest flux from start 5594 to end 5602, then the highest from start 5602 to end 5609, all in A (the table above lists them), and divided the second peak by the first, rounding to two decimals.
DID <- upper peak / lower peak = 0.92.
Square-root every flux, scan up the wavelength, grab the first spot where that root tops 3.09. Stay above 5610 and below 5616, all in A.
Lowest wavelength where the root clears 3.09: 5611.83 A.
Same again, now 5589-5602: 5591.20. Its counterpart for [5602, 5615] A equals 5602.80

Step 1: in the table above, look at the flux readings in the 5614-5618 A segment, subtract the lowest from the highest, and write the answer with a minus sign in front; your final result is -1.97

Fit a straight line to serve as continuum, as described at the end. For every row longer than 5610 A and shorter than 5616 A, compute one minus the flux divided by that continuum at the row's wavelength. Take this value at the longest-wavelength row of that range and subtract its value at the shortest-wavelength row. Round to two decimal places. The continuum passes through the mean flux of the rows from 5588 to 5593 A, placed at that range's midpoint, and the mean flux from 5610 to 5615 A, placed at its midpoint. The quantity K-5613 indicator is 0.05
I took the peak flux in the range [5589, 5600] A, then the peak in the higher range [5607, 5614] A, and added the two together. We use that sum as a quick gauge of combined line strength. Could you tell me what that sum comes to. 21.7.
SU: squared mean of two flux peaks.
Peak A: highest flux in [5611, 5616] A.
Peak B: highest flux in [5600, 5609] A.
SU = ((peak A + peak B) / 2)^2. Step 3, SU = 119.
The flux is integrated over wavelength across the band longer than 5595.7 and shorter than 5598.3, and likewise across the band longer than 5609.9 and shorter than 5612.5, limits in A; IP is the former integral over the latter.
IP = 0.93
